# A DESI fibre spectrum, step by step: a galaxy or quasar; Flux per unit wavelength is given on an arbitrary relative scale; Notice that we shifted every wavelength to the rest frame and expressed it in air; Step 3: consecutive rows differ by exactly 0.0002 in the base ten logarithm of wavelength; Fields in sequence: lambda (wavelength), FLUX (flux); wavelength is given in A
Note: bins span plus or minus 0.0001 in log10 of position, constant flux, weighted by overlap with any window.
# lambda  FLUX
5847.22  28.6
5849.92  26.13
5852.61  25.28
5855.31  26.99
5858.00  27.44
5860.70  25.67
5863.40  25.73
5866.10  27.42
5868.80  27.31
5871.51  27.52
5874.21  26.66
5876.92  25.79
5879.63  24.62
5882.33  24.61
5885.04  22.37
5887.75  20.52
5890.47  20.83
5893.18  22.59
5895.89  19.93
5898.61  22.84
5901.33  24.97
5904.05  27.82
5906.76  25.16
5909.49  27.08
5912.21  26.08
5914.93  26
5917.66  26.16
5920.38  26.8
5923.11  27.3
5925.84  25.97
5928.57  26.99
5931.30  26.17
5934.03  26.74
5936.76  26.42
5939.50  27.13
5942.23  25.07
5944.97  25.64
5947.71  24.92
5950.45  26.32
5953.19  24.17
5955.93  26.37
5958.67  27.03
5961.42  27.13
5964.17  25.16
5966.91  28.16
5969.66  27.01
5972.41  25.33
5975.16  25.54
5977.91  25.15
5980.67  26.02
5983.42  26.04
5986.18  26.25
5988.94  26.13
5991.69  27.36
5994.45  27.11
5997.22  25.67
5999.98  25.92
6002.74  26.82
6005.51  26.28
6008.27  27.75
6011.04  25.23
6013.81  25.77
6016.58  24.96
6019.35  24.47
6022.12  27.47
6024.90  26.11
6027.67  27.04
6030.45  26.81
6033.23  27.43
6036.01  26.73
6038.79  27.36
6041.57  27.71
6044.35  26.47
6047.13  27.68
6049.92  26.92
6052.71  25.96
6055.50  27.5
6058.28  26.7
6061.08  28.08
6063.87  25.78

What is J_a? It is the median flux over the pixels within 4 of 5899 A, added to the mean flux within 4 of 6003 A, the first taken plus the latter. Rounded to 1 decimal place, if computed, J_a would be 49.2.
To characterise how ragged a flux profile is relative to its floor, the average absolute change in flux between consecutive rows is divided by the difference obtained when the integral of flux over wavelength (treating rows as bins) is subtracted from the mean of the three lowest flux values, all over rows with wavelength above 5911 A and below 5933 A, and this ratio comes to -0.0012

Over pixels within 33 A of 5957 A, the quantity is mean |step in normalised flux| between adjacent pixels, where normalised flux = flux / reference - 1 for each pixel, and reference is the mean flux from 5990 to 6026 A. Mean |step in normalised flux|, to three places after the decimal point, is 0.038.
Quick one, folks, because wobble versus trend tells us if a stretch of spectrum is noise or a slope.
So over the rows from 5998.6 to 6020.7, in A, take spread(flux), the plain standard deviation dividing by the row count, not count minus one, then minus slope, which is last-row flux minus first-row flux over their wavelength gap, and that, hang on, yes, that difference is 1.06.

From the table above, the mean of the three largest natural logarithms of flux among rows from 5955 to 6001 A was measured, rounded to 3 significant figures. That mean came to 3.32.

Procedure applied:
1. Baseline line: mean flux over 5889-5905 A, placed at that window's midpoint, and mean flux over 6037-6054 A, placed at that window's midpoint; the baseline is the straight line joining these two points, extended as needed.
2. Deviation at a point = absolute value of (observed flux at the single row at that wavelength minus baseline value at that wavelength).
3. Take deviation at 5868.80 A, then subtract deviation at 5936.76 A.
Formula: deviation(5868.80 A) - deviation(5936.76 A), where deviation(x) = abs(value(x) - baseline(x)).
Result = 2.7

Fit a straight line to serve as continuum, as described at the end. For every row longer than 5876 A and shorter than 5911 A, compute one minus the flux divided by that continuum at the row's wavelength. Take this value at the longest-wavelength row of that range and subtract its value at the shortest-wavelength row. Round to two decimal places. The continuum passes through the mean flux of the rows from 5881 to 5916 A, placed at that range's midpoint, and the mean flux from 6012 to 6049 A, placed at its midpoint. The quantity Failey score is -0.02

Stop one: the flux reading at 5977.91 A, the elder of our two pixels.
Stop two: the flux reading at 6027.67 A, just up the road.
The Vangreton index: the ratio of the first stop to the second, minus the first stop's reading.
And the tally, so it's -24.2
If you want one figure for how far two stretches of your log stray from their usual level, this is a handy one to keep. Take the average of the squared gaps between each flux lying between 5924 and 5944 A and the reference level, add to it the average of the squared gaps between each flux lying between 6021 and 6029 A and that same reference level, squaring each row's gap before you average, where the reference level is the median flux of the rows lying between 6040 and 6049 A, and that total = 3.2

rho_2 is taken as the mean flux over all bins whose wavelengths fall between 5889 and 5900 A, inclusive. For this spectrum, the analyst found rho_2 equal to 21.5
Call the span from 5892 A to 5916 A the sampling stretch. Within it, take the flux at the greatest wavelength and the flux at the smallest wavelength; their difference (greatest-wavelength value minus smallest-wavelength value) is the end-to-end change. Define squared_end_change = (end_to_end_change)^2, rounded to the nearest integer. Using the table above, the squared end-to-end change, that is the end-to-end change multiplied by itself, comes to 12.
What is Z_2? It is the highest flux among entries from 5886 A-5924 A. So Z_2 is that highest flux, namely 27.82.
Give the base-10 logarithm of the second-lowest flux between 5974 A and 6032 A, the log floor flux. 1.40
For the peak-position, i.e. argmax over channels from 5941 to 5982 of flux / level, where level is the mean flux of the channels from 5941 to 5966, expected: 5966.91 A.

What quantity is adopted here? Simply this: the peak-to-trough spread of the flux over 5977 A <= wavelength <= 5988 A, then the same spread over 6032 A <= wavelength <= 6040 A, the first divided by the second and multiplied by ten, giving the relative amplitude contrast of 15.7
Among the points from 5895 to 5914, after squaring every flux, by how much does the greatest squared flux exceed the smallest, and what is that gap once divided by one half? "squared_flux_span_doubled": 753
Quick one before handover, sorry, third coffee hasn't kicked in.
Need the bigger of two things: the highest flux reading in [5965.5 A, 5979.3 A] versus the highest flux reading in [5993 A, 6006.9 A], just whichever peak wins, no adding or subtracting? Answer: 28.2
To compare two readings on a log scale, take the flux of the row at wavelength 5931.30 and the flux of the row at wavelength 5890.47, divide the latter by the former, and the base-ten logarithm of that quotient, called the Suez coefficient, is -0.10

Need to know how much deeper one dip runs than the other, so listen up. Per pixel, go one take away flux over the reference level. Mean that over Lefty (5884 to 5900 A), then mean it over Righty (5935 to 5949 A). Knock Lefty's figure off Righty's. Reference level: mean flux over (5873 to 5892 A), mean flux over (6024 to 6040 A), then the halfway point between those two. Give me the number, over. -0.17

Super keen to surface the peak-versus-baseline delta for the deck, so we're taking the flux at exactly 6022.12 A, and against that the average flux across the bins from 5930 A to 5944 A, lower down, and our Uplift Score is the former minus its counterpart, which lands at 1.2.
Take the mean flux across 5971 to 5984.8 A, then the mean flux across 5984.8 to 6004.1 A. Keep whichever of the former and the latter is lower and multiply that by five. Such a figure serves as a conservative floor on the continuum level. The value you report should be 128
